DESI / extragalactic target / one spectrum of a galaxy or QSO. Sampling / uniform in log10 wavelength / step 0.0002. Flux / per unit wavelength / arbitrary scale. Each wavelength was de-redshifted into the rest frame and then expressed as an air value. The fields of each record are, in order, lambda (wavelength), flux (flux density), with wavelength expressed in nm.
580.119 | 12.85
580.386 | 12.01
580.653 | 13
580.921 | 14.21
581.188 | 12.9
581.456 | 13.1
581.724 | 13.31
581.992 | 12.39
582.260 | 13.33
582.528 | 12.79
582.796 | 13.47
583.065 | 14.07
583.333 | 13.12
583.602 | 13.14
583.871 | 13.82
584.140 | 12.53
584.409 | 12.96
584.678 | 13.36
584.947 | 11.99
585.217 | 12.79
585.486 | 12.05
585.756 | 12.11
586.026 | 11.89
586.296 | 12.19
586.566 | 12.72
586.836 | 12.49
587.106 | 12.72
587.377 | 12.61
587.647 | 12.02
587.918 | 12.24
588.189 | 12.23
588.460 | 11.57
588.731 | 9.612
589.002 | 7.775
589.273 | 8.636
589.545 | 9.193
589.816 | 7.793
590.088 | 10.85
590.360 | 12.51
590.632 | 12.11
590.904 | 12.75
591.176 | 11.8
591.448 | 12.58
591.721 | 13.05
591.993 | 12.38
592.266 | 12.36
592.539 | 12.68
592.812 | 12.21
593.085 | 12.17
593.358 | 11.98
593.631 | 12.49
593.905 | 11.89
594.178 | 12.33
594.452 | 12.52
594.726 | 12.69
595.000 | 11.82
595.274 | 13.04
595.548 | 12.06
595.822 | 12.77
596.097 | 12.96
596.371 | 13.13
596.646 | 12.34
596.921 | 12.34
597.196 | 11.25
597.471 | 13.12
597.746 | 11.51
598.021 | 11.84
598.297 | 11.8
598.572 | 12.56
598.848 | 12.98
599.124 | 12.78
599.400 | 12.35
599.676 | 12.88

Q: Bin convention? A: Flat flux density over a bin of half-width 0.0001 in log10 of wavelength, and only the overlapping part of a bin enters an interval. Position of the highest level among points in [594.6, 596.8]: 596.371 nm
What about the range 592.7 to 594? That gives 593.631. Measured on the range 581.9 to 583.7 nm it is 583.065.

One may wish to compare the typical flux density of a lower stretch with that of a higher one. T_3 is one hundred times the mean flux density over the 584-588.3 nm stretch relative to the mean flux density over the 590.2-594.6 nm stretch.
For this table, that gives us 101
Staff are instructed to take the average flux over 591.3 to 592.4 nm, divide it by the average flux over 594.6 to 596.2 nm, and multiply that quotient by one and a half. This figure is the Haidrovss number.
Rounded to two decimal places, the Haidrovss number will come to 1.50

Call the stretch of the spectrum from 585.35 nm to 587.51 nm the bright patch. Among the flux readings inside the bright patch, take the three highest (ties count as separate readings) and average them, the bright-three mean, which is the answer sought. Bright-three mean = 12.7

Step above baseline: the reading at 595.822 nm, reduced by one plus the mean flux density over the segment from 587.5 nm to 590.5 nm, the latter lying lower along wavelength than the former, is 1.4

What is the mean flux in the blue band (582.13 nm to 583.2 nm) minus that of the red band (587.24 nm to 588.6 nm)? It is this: 1.3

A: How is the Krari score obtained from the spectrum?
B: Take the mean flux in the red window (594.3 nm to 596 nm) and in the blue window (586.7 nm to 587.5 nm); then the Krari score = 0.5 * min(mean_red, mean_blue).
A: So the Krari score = 6.24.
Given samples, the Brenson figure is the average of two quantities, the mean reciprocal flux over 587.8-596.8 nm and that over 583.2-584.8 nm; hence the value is 0.0813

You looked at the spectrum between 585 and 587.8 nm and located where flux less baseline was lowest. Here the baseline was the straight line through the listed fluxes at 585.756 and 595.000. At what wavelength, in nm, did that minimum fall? 586.026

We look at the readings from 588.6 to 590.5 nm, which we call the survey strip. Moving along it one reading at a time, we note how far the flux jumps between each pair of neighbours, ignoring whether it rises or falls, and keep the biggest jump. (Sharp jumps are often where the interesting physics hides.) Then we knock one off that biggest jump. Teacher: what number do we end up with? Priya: 2.1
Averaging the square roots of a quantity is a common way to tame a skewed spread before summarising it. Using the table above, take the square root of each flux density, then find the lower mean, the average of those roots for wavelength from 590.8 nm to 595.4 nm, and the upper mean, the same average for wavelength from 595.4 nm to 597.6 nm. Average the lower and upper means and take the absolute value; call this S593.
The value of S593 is 3.53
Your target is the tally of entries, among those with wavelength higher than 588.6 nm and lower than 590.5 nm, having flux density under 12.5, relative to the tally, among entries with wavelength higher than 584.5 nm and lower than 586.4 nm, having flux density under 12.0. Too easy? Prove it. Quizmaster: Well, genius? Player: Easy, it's 3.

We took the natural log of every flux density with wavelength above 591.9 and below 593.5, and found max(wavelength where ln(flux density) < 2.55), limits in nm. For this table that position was 593.358 nm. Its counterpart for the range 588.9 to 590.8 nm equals 590.632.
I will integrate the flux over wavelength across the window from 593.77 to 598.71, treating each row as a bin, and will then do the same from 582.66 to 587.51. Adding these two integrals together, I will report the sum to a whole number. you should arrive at 123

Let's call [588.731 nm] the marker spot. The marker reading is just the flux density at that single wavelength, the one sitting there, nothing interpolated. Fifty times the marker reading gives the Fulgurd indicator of 481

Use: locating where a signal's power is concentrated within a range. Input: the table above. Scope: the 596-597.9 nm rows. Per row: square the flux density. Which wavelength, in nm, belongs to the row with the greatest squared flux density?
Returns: 596.371 nm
